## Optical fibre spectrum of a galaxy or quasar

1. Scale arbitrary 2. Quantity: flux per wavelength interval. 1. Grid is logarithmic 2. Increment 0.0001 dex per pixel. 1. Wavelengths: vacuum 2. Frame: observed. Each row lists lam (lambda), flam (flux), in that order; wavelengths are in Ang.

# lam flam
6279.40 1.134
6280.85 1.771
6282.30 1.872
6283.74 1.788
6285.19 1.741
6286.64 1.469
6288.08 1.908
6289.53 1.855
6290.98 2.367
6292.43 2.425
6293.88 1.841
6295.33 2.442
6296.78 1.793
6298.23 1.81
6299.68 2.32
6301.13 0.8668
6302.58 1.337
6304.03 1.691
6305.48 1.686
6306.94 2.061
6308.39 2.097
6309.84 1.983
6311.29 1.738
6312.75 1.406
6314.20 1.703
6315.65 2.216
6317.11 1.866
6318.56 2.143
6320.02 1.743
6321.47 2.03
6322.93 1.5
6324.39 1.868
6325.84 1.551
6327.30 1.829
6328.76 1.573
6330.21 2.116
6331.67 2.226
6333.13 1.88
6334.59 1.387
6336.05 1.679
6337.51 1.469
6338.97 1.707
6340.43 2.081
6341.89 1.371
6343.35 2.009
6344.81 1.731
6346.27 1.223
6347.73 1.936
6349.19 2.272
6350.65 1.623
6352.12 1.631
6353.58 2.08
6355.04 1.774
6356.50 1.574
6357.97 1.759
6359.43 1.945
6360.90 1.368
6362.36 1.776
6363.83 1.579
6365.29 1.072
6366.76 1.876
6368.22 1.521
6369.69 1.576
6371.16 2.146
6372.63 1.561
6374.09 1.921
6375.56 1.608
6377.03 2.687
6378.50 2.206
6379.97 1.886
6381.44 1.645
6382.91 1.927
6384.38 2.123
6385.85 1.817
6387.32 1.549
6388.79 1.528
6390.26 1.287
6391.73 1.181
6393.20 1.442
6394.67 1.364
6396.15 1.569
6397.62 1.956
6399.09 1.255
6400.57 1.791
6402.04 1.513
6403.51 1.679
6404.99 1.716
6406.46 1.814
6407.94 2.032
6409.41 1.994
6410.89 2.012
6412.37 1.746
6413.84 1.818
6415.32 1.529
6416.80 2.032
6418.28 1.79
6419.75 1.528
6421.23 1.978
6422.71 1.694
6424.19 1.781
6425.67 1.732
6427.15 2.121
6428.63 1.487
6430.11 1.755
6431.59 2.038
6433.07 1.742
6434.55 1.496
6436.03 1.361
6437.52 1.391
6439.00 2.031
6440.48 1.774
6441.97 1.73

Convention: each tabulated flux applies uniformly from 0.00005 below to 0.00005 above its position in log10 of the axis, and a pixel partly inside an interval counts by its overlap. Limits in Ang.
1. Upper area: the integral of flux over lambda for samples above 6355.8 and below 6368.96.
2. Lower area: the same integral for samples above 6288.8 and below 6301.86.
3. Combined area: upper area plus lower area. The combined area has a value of 46.9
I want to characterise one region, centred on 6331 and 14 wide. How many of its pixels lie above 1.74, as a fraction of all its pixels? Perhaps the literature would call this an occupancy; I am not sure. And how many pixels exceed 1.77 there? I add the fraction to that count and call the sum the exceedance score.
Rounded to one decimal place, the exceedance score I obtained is 5.5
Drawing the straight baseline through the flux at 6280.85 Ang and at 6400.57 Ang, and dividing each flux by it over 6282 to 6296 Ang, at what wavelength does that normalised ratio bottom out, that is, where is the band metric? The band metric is 6286.64 Ang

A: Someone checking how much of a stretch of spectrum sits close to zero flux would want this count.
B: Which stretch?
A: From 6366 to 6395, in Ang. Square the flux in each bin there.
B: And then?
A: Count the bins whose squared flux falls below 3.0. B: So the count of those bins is 11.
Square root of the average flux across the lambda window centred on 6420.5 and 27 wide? 1.35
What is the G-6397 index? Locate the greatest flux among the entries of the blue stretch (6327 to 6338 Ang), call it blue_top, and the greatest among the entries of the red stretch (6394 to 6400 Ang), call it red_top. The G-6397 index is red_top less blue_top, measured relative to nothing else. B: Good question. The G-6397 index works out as -0.3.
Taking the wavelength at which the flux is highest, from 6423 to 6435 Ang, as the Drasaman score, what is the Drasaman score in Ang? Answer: 6427.15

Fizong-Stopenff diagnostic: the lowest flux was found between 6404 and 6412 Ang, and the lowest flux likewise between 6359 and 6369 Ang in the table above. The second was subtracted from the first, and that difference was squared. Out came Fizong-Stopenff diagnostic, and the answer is 0.41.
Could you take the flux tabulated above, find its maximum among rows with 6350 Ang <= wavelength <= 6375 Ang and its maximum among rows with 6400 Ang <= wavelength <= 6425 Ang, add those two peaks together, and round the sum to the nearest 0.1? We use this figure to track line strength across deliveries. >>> 4.2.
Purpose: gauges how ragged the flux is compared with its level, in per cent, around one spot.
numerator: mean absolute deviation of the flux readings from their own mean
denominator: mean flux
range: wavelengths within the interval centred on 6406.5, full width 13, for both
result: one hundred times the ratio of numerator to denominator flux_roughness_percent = 7.5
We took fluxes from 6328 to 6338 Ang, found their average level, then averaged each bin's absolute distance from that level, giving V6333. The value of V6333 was 0.27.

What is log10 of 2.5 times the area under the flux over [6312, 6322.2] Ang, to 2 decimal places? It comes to 1.68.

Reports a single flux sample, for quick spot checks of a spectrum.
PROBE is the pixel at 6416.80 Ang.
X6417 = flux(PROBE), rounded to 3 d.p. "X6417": 2.032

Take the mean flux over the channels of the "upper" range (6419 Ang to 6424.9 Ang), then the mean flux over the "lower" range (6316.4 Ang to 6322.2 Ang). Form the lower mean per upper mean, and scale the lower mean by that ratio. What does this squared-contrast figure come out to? 2.17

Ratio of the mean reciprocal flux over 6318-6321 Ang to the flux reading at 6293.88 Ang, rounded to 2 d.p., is 0.28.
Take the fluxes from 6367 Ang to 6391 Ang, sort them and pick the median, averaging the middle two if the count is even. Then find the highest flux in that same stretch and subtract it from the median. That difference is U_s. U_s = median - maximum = -0.96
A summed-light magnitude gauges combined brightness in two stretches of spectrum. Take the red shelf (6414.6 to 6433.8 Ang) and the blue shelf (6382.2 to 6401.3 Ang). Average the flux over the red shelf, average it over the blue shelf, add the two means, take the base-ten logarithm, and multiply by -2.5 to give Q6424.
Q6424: -1.32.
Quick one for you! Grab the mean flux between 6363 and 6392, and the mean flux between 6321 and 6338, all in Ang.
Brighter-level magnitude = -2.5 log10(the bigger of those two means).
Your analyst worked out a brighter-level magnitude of -0.613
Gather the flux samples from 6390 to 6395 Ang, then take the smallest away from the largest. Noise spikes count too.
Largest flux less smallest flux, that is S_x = 0.26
